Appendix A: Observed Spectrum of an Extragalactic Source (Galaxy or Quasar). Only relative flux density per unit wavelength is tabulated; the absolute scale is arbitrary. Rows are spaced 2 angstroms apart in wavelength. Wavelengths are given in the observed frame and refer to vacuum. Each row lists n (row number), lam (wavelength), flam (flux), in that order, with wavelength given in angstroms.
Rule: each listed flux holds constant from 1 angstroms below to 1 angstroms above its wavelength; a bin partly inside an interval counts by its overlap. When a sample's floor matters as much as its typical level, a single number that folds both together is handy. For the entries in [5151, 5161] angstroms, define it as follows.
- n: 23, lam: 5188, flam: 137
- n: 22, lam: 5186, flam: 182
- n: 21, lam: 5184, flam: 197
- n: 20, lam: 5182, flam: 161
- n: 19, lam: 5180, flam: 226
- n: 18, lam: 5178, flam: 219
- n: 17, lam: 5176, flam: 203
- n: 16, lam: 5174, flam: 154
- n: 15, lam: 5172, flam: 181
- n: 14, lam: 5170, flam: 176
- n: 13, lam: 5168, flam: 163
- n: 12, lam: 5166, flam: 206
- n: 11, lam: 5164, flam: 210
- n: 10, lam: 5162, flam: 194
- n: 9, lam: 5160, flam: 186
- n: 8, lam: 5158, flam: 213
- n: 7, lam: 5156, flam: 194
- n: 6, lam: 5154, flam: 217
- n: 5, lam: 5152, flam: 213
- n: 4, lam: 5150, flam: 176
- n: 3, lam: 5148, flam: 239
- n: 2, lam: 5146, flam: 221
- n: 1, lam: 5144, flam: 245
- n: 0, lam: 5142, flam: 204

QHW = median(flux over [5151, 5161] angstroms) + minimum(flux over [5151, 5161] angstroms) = 399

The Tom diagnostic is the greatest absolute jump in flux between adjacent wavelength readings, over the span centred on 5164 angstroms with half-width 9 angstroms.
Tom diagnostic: 43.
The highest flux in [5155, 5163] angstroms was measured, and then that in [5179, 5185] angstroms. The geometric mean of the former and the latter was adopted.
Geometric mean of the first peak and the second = 219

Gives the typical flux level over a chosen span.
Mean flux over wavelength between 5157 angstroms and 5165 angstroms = 201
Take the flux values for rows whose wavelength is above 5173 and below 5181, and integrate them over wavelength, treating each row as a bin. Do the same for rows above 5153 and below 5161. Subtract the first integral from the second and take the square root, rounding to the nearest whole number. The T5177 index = 4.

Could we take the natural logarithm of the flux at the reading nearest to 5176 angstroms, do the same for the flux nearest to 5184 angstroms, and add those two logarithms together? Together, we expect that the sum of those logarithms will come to 10.60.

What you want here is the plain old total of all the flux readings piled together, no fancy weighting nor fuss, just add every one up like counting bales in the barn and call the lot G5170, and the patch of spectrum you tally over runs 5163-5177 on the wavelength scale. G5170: 1293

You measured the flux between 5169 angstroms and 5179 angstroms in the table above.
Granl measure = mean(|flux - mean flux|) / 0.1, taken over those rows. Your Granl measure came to 195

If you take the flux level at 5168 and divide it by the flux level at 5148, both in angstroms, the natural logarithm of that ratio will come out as -0.4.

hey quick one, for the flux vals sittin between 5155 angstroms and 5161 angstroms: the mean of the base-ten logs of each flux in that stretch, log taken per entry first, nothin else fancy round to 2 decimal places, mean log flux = 2.30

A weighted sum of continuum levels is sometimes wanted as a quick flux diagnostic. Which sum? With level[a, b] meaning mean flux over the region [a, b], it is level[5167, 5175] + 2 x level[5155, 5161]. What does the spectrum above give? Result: 564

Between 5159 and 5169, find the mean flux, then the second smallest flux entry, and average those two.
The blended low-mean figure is 189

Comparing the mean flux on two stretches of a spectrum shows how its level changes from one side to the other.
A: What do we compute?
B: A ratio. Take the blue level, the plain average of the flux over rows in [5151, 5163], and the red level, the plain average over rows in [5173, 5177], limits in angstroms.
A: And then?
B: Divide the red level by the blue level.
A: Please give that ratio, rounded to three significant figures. 0.880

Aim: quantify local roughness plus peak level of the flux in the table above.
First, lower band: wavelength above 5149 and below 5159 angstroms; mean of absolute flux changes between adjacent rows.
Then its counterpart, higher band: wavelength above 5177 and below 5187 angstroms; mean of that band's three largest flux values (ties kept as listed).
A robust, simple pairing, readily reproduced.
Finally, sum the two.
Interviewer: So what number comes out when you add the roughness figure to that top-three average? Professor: 235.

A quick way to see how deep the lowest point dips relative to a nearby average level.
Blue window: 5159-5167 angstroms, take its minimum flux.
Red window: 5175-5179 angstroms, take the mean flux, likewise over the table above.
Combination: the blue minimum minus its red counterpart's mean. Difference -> -25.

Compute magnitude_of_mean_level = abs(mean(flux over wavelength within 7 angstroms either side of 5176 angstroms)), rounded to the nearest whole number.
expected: 189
